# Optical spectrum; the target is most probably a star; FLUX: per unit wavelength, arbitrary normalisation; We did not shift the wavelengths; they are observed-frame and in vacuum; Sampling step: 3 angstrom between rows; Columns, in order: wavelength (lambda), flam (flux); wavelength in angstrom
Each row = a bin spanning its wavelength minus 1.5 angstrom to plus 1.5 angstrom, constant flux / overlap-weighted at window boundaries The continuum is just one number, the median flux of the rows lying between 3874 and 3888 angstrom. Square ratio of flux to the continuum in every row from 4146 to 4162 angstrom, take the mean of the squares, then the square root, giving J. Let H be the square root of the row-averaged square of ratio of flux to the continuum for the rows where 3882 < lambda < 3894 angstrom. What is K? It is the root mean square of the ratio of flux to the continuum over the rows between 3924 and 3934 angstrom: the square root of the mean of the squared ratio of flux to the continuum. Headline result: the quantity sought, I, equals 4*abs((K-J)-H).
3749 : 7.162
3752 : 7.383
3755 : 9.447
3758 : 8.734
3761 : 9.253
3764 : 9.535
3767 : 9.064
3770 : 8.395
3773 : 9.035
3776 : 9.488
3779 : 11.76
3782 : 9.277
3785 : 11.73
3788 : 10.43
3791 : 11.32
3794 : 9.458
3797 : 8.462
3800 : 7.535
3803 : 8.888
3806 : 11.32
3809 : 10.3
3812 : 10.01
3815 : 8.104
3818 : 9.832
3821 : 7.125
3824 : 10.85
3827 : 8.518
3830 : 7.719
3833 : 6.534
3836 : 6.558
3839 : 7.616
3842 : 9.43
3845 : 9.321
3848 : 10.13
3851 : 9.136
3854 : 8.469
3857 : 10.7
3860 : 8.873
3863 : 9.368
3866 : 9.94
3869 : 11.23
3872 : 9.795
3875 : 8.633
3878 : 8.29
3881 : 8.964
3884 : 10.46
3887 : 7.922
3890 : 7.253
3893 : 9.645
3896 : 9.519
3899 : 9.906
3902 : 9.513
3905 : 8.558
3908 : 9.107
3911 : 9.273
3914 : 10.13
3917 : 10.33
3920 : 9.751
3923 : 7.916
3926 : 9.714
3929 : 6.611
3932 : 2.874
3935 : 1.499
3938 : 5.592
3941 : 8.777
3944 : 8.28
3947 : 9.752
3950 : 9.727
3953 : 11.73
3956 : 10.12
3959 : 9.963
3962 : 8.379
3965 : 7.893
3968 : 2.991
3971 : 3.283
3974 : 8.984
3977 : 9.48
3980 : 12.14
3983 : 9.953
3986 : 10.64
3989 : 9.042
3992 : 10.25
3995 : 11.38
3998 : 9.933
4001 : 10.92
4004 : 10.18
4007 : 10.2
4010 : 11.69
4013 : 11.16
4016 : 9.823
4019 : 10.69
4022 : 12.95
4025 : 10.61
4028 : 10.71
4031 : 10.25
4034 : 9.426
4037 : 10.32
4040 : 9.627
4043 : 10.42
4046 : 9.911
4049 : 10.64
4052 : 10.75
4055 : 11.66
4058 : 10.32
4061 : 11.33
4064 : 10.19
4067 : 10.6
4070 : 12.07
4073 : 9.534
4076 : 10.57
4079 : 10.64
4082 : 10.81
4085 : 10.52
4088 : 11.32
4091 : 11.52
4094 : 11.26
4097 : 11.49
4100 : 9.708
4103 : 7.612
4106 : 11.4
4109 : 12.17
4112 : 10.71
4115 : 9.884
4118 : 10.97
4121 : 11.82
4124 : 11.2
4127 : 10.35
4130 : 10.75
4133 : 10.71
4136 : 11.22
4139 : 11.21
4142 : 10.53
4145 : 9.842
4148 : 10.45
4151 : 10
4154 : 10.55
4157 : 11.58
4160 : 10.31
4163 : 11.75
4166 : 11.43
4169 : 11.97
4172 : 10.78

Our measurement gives 5.8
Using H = 1.03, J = 1.23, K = 0.81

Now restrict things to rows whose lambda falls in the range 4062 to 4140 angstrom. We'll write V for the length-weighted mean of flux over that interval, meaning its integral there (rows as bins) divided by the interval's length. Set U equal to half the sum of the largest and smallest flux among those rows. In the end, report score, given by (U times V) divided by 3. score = 36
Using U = 9.9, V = 10.8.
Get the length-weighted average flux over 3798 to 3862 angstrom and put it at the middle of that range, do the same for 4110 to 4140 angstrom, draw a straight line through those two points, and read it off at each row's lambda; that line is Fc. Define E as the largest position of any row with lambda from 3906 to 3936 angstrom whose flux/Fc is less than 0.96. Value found 3935 angstrom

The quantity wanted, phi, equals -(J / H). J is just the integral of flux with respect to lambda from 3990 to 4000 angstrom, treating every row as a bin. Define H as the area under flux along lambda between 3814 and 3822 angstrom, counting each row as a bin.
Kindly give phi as -1.55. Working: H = 68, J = 105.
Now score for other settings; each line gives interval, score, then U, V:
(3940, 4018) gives 24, 7.6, 9.5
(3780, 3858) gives 28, 9.1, 9.2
